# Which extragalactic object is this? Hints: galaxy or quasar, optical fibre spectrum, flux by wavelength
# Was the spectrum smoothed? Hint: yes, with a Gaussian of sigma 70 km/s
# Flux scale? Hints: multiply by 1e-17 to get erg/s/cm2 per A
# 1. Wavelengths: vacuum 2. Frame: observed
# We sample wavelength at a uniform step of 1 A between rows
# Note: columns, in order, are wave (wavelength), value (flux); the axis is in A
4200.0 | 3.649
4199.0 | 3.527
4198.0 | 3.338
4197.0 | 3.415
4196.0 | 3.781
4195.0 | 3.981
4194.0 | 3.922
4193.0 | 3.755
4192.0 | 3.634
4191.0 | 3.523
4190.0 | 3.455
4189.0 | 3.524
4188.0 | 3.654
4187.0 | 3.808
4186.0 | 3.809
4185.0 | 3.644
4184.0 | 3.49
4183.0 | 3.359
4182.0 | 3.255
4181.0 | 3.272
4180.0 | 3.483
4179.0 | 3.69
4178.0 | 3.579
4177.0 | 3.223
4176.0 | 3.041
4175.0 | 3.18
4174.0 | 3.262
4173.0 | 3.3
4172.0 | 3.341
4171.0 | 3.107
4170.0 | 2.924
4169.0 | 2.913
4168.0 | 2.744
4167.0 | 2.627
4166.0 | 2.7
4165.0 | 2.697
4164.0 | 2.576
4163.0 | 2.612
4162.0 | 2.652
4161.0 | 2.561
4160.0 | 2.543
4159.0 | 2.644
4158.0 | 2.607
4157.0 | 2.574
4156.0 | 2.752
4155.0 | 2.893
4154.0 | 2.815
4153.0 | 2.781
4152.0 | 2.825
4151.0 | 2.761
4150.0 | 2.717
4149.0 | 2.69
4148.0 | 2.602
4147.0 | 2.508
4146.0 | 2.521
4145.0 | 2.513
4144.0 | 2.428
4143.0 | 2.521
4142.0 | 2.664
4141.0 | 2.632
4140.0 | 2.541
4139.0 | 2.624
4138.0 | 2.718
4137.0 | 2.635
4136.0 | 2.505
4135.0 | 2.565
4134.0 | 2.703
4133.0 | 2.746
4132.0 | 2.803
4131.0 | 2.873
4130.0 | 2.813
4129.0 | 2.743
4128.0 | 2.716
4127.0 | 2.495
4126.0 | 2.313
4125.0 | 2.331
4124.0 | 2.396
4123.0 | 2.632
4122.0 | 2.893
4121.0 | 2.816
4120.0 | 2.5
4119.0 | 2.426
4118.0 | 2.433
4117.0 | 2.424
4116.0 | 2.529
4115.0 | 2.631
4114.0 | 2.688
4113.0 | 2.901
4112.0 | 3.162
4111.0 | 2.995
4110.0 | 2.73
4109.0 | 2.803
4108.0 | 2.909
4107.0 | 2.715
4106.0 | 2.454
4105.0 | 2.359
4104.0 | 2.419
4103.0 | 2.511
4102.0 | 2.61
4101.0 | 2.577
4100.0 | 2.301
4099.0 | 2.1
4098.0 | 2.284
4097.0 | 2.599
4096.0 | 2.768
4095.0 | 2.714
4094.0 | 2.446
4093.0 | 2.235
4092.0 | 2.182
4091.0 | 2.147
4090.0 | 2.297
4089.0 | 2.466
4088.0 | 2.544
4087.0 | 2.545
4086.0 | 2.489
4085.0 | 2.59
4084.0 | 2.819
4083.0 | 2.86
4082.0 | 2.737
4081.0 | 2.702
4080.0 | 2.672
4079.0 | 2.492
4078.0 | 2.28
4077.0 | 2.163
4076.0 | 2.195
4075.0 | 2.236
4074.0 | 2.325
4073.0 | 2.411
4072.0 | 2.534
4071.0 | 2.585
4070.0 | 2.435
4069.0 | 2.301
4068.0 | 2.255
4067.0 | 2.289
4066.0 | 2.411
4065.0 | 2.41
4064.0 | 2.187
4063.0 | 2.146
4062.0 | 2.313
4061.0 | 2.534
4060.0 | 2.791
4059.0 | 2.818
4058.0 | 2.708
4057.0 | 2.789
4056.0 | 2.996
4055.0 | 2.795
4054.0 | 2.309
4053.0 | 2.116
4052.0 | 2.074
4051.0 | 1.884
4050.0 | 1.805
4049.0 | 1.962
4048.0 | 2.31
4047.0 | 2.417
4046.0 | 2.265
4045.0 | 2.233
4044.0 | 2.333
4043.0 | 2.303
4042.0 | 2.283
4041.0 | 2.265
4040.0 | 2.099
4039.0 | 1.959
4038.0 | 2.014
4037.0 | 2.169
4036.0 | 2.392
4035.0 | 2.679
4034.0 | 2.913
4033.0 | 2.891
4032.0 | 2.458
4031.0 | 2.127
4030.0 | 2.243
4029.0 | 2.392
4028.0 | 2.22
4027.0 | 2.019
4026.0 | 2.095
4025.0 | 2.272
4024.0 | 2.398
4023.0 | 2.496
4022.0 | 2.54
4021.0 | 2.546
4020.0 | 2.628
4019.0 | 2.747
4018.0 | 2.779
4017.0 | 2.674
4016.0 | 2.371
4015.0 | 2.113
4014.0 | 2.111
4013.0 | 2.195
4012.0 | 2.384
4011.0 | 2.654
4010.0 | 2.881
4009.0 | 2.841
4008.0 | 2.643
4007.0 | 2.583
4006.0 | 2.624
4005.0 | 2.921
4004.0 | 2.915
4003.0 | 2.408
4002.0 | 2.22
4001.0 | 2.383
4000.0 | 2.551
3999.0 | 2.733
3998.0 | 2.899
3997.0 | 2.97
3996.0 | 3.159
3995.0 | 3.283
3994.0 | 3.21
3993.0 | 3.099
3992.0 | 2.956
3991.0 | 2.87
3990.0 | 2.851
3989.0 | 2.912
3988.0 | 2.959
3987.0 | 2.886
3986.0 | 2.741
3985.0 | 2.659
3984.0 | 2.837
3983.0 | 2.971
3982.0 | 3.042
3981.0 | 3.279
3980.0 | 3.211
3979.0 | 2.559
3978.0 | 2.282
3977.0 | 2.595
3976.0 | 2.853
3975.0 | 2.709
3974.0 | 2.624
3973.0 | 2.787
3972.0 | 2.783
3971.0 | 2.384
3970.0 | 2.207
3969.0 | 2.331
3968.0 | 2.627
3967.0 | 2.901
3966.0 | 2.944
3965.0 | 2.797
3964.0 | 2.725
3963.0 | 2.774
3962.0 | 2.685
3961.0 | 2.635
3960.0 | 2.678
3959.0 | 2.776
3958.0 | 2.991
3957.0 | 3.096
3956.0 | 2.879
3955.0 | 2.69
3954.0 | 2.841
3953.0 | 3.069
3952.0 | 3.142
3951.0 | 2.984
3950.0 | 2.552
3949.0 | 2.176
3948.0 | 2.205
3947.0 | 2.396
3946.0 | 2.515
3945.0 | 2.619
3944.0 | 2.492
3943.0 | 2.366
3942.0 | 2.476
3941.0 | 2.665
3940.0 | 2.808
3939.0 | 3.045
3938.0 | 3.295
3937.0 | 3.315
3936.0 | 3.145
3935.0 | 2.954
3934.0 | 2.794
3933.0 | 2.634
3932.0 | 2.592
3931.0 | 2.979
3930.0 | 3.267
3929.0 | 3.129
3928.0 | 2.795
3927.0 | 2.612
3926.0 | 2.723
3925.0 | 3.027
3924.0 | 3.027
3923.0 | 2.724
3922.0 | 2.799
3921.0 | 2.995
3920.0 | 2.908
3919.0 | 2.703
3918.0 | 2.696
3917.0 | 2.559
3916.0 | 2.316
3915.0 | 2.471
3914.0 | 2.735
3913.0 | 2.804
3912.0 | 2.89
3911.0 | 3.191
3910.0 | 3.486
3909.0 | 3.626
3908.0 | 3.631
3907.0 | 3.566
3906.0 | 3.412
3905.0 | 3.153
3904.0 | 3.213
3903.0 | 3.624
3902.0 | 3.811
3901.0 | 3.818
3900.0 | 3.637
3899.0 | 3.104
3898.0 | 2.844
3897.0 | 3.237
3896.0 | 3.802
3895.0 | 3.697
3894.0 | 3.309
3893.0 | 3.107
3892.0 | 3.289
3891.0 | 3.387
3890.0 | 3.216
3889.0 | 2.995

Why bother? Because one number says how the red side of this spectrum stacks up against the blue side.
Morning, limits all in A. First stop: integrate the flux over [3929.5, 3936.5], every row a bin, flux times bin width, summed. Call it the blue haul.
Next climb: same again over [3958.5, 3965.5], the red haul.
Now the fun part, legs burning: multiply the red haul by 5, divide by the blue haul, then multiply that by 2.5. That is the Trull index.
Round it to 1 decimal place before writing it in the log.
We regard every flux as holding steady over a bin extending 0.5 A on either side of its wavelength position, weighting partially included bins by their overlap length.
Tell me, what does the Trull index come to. 11.7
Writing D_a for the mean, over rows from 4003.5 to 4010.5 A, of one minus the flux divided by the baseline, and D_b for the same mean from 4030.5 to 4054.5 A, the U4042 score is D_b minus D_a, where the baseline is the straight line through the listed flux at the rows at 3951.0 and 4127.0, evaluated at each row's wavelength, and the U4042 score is 0.15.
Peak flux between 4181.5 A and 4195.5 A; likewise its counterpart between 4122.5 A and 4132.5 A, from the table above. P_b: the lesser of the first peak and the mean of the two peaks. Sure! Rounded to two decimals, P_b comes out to 3.43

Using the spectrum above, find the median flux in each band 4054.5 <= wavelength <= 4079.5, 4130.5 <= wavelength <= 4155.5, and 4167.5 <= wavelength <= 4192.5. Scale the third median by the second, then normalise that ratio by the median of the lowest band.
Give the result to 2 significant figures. 0.52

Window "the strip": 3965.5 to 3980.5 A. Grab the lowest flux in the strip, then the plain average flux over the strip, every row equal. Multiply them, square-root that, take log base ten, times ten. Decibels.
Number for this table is 3.84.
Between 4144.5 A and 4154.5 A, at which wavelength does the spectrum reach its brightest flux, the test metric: 4152.0 A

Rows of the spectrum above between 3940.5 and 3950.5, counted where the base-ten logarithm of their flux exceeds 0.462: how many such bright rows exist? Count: 0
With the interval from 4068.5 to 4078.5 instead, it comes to 0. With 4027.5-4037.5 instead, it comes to 1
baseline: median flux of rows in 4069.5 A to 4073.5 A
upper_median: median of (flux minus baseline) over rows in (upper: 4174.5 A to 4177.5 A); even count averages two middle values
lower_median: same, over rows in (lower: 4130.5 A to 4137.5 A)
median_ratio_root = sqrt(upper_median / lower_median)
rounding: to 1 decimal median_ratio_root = 1.8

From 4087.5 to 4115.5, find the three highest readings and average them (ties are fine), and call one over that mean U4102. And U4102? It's 0.33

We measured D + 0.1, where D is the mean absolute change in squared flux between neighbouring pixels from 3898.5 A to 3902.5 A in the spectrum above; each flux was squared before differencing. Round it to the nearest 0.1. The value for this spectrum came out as 1.8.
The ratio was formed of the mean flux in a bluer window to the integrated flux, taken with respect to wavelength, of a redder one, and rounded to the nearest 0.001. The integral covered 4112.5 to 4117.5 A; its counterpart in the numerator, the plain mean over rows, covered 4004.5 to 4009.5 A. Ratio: 0.207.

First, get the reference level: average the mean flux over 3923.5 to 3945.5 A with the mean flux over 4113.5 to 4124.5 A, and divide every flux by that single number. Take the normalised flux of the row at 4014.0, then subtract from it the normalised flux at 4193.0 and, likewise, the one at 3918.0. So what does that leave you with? -1.6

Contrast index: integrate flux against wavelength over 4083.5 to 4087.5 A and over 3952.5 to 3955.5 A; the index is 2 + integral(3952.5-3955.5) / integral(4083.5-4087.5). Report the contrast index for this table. 2.82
